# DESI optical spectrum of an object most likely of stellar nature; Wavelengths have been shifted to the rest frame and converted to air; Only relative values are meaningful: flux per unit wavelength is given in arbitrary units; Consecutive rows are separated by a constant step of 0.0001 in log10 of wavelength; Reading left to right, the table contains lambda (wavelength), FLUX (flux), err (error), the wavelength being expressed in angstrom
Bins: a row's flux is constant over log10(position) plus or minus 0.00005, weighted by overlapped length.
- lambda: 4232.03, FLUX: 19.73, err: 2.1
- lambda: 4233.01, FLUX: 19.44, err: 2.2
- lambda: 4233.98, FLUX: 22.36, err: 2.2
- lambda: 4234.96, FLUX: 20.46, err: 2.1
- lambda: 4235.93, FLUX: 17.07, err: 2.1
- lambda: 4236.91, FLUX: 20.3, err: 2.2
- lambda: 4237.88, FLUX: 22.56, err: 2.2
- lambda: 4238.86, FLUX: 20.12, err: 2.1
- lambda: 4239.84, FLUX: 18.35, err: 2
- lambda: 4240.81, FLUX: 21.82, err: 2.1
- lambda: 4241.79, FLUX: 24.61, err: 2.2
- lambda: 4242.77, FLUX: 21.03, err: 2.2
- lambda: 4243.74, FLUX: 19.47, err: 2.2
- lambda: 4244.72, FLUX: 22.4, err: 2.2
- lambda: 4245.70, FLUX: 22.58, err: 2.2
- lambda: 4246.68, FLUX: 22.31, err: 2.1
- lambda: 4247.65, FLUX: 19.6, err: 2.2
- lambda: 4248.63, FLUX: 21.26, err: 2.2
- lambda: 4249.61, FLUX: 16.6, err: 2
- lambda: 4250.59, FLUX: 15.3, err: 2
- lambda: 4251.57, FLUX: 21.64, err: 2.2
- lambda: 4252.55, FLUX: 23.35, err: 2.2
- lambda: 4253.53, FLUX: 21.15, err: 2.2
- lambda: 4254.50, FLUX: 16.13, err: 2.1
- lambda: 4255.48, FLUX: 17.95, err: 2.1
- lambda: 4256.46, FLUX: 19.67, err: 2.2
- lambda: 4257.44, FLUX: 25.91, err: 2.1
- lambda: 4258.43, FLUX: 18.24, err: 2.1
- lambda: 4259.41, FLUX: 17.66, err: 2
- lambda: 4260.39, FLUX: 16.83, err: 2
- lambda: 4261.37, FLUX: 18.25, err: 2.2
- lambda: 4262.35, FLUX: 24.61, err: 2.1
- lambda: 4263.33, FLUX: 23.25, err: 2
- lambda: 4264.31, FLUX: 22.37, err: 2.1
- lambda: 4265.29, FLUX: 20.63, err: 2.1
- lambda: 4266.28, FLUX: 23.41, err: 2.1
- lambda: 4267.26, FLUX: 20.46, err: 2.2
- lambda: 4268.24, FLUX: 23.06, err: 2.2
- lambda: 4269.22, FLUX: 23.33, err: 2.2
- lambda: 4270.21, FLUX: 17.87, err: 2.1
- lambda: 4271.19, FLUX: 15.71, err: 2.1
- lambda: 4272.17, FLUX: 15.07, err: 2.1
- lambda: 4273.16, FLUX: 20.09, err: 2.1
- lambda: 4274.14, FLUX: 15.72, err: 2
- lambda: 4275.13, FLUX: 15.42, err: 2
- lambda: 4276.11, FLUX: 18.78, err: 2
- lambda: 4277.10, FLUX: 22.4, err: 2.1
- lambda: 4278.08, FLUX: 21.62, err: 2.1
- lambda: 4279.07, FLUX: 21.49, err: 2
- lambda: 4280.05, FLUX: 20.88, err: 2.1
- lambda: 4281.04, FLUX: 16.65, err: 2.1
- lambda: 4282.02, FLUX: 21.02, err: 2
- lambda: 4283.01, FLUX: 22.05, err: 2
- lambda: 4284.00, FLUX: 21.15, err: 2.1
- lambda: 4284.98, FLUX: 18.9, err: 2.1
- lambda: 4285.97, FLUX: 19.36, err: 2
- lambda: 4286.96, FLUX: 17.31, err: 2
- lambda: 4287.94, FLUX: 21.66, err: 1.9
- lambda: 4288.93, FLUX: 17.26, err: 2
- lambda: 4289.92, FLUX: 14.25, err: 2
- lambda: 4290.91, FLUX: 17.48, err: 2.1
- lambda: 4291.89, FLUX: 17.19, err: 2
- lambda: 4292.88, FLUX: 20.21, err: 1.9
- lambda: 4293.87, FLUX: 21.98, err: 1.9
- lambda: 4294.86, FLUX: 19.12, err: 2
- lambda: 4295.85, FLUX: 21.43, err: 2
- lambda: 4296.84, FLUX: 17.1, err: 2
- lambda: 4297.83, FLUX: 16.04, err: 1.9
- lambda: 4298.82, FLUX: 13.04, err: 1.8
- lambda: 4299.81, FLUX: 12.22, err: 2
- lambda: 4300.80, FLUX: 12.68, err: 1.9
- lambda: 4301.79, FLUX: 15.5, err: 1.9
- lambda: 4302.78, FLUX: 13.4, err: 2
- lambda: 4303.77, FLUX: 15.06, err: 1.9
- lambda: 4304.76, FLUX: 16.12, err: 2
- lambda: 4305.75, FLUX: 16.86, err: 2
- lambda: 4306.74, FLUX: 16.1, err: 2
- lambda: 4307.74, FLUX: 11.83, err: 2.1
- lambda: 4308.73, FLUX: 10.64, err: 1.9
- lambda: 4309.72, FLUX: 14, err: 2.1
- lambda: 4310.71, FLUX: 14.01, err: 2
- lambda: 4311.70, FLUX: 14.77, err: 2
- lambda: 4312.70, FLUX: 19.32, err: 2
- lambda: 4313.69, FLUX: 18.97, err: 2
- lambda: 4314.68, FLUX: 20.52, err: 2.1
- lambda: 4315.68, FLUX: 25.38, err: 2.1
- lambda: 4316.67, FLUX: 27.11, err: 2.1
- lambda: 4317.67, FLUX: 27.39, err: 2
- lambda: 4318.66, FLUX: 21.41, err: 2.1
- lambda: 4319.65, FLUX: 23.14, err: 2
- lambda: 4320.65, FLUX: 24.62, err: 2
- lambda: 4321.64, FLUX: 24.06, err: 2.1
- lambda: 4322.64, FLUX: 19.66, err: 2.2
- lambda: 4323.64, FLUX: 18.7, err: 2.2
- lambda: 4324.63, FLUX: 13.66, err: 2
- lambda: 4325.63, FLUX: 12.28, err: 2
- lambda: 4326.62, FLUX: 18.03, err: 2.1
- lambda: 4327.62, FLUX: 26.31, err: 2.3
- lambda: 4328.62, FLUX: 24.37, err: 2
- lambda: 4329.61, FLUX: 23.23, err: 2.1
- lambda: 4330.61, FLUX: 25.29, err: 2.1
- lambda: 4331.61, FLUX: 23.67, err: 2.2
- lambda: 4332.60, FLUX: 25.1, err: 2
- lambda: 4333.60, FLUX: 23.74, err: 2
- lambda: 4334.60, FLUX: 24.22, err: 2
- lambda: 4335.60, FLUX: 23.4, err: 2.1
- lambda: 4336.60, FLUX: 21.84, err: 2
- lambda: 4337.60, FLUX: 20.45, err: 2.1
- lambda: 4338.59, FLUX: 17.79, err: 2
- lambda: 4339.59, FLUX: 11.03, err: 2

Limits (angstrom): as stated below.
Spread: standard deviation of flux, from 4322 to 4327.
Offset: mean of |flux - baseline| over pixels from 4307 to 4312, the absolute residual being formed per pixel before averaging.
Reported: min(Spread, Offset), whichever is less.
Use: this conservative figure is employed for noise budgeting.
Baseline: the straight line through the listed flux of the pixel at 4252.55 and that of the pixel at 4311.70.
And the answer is 2.0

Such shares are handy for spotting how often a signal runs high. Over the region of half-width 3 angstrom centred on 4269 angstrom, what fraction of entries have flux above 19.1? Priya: 0.67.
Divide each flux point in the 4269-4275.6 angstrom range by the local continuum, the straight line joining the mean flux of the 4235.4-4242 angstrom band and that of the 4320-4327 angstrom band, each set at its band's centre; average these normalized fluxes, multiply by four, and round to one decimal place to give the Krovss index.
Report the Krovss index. 3.5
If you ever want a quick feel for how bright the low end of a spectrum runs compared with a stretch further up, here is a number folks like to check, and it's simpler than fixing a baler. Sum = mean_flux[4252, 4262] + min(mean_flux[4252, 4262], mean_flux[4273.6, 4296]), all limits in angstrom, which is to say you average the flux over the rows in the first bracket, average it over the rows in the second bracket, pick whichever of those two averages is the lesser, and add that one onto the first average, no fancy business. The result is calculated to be 38.8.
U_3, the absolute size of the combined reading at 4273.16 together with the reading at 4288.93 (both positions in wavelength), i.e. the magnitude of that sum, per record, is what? 37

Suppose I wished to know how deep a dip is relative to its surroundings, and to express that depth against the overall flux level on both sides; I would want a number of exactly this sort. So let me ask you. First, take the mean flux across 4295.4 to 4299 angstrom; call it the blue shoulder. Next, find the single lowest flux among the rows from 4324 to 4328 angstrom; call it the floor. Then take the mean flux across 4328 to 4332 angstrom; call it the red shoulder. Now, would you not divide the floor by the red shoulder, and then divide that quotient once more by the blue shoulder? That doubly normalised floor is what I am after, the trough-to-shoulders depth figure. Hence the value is 0.030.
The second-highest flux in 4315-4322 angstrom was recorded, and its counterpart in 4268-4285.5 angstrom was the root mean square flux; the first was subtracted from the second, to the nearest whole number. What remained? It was -7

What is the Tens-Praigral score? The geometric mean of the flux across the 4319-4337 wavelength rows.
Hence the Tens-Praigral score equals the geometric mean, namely 22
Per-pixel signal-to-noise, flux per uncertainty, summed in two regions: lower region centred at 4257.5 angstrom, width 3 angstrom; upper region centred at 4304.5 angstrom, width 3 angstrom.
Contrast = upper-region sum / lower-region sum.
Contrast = 0.81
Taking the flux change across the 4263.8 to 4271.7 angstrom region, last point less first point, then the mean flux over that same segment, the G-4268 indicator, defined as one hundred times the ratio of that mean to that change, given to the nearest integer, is -313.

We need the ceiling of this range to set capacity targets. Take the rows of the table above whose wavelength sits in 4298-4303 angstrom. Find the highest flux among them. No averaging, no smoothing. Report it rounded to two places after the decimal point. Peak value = 15.50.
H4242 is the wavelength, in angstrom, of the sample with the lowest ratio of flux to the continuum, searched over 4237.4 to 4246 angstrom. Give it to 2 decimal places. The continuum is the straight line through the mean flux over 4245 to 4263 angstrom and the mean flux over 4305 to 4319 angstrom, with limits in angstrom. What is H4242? 4239.84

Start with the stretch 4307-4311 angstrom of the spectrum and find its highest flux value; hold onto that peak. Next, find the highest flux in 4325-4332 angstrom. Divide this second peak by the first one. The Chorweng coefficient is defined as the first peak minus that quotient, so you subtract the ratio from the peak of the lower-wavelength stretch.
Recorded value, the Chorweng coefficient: 12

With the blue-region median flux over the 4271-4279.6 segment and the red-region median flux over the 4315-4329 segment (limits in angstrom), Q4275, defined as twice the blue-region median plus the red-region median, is 61.2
